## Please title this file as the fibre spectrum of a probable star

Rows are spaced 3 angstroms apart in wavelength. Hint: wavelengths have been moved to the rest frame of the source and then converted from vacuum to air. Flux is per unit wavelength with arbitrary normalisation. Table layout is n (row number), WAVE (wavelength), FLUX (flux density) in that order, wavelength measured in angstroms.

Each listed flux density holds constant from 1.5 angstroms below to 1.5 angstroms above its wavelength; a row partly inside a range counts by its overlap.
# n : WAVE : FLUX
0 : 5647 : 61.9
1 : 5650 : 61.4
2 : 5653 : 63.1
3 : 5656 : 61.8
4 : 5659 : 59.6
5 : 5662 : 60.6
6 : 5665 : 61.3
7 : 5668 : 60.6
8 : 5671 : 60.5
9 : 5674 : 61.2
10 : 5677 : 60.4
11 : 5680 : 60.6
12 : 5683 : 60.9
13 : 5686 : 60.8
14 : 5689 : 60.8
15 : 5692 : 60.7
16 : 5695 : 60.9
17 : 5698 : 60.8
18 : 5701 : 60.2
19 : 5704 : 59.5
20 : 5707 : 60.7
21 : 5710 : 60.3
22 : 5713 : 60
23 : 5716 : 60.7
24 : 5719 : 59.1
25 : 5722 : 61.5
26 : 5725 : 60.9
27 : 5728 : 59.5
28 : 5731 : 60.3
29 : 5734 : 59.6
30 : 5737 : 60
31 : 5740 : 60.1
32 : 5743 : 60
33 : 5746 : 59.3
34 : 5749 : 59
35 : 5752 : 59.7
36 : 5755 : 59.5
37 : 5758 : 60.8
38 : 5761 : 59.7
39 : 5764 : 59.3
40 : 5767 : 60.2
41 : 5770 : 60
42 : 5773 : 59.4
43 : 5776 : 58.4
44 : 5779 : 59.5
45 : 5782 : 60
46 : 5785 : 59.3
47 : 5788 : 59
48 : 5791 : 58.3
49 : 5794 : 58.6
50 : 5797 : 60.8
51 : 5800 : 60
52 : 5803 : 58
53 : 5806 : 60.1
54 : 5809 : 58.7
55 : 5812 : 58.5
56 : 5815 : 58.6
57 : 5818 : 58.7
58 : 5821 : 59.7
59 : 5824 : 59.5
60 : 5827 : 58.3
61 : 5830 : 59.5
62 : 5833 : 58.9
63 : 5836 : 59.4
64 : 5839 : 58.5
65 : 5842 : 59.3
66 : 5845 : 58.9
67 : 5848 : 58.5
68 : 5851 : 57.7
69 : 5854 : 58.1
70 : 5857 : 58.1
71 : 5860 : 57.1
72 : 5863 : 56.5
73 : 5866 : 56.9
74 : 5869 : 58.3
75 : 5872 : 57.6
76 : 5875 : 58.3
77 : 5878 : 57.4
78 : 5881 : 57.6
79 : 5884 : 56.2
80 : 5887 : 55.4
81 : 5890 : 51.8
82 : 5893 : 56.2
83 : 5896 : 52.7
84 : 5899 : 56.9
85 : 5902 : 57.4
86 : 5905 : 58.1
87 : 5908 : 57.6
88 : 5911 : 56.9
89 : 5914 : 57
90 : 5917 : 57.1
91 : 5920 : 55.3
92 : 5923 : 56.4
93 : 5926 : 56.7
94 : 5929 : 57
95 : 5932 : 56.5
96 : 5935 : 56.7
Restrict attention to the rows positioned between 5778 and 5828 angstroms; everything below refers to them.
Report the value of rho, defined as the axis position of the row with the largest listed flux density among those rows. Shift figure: 5797 angstroms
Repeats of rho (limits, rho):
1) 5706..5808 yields 5722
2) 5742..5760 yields 5758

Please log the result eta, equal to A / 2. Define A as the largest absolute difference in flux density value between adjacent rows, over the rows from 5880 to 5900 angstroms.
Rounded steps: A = 4.4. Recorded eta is 2.20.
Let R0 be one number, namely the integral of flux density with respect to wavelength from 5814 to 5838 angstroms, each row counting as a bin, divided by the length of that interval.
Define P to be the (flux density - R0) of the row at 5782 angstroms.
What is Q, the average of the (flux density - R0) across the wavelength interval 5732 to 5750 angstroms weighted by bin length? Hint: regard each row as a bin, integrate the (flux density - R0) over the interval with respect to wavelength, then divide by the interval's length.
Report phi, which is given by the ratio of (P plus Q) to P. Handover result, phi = 1.7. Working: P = 0.9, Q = 0.6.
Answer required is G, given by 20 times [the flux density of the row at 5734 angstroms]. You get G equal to 1192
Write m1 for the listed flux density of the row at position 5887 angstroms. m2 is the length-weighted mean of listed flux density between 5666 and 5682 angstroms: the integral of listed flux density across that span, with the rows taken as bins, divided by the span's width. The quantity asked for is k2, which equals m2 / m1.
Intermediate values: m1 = 55.4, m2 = 61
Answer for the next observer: 1.10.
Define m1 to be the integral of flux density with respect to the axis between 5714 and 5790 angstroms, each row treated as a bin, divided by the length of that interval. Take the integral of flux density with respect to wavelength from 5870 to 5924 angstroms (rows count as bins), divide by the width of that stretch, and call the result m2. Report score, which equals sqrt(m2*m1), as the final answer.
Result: 58.1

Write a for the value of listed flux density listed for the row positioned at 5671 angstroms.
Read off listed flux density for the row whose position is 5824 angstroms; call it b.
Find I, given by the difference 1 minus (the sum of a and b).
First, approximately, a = 60.5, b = 59.5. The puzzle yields -119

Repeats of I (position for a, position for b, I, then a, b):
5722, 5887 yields -116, 61.5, 55.4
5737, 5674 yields -120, 60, 61.2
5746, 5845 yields -117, 59.3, 58.9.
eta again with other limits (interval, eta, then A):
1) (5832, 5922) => 2.20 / 4.4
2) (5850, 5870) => 0.70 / 1.4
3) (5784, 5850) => 1.10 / 2.2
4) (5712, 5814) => 1.20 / 2.4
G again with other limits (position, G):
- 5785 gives 1186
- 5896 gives 1054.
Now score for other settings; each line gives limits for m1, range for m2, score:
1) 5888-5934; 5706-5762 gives 58.1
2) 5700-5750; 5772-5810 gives 59.6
